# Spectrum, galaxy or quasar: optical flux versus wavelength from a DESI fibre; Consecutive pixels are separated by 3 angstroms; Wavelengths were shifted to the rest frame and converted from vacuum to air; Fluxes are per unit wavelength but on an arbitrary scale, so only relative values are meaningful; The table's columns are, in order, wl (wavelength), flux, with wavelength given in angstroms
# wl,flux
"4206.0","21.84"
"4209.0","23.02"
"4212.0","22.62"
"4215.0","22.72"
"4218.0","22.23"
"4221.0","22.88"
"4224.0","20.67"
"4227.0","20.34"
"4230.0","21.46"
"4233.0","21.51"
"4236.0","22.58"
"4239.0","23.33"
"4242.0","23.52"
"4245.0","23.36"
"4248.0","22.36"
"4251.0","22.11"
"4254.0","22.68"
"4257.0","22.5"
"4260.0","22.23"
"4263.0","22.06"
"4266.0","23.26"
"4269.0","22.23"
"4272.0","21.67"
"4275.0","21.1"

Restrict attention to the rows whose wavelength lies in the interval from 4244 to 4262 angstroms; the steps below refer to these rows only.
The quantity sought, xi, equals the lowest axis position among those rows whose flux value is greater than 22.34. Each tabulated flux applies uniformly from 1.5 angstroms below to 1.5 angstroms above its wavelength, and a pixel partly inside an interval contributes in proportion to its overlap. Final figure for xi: 4245.0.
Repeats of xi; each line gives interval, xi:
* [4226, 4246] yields 4236.0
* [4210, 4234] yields 4212.0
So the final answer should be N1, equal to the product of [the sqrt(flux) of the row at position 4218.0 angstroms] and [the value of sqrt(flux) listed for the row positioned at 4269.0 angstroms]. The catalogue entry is 22.2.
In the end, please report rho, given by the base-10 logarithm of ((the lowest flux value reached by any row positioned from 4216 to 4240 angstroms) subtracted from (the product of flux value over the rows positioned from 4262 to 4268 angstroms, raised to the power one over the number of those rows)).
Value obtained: 0.4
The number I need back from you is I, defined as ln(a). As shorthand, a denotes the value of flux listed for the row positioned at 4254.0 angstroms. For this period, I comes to 3.12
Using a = 22.68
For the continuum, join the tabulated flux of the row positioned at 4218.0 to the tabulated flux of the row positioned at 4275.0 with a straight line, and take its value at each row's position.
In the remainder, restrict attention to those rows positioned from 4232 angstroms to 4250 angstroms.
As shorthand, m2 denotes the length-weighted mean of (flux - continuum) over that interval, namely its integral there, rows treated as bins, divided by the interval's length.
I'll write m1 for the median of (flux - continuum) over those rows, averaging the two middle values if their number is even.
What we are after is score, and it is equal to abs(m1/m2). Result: 1.1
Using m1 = 1.12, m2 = 1.02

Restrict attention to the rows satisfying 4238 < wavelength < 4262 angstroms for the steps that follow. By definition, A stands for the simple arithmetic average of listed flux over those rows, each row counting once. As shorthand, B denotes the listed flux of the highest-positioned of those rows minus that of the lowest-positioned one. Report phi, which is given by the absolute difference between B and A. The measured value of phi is 23.9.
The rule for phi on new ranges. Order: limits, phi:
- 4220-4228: 23.8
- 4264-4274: 24.0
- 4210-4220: 22.9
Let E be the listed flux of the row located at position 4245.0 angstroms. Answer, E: 23.36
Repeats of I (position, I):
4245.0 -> 3.15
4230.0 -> 3.07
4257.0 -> 3.11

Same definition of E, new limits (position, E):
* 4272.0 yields 21.67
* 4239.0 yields 23.33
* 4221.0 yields 22.88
